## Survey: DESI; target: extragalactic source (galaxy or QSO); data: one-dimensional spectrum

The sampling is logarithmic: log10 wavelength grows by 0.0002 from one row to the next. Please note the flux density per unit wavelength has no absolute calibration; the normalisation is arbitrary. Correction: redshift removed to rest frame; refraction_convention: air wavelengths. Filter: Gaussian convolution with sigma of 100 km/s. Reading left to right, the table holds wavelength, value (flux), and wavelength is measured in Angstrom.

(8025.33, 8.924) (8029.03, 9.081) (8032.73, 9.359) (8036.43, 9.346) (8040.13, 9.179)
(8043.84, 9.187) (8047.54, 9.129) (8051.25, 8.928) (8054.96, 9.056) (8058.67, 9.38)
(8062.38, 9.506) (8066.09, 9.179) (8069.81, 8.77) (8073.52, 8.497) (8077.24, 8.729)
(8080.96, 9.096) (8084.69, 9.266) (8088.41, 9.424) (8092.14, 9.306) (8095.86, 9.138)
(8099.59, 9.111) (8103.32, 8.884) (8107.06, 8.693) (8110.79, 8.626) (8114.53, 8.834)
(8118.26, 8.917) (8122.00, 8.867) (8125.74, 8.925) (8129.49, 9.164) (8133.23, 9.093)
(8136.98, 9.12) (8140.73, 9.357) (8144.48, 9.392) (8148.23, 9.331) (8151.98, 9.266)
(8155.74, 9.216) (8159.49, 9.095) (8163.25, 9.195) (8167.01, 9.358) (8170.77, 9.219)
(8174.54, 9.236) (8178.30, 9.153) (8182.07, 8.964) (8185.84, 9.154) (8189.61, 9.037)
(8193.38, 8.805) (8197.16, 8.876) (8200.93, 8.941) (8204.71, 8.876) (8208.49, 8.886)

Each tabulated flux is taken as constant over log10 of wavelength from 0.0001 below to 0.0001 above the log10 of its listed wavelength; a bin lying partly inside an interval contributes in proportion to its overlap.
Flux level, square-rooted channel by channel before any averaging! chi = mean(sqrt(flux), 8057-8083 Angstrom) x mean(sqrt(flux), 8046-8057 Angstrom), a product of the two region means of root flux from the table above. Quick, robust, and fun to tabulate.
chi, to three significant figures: 9.03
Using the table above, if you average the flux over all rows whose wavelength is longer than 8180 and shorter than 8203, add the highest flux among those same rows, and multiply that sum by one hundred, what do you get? 1812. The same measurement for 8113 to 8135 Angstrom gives 1813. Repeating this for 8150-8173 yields 1858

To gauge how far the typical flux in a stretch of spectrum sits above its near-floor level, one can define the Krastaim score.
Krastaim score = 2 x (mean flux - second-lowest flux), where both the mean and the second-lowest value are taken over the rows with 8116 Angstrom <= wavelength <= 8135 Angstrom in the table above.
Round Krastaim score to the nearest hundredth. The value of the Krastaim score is 0.15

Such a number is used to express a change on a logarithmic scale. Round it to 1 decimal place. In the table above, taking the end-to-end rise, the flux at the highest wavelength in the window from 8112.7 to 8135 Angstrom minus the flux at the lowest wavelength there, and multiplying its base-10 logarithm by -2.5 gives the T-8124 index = 1.5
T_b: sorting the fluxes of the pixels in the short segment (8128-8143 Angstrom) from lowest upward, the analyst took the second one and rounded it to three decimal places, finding 9.120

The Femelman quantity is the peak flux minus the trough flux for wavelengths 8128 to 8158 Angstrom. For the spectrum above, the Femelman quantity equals 0.30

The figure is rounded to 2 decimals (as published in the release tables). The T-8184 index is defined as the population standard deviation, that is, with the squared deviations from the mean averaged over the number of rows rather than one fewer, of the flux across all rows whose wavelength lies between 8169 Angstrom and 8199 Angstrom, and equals 0.15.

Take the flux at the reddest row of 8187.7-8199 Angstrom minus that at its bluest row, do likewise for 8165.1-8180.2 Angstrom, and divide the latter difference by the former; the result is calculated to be 1.3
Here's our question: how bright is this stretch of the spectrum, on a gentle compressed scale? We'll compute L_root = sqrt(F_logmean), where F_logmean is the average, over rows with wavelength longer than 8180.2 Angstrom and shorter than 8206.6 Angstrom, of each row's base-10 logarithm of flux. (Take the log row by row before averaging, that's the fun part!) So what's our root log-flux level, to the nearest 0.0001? 0.9756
